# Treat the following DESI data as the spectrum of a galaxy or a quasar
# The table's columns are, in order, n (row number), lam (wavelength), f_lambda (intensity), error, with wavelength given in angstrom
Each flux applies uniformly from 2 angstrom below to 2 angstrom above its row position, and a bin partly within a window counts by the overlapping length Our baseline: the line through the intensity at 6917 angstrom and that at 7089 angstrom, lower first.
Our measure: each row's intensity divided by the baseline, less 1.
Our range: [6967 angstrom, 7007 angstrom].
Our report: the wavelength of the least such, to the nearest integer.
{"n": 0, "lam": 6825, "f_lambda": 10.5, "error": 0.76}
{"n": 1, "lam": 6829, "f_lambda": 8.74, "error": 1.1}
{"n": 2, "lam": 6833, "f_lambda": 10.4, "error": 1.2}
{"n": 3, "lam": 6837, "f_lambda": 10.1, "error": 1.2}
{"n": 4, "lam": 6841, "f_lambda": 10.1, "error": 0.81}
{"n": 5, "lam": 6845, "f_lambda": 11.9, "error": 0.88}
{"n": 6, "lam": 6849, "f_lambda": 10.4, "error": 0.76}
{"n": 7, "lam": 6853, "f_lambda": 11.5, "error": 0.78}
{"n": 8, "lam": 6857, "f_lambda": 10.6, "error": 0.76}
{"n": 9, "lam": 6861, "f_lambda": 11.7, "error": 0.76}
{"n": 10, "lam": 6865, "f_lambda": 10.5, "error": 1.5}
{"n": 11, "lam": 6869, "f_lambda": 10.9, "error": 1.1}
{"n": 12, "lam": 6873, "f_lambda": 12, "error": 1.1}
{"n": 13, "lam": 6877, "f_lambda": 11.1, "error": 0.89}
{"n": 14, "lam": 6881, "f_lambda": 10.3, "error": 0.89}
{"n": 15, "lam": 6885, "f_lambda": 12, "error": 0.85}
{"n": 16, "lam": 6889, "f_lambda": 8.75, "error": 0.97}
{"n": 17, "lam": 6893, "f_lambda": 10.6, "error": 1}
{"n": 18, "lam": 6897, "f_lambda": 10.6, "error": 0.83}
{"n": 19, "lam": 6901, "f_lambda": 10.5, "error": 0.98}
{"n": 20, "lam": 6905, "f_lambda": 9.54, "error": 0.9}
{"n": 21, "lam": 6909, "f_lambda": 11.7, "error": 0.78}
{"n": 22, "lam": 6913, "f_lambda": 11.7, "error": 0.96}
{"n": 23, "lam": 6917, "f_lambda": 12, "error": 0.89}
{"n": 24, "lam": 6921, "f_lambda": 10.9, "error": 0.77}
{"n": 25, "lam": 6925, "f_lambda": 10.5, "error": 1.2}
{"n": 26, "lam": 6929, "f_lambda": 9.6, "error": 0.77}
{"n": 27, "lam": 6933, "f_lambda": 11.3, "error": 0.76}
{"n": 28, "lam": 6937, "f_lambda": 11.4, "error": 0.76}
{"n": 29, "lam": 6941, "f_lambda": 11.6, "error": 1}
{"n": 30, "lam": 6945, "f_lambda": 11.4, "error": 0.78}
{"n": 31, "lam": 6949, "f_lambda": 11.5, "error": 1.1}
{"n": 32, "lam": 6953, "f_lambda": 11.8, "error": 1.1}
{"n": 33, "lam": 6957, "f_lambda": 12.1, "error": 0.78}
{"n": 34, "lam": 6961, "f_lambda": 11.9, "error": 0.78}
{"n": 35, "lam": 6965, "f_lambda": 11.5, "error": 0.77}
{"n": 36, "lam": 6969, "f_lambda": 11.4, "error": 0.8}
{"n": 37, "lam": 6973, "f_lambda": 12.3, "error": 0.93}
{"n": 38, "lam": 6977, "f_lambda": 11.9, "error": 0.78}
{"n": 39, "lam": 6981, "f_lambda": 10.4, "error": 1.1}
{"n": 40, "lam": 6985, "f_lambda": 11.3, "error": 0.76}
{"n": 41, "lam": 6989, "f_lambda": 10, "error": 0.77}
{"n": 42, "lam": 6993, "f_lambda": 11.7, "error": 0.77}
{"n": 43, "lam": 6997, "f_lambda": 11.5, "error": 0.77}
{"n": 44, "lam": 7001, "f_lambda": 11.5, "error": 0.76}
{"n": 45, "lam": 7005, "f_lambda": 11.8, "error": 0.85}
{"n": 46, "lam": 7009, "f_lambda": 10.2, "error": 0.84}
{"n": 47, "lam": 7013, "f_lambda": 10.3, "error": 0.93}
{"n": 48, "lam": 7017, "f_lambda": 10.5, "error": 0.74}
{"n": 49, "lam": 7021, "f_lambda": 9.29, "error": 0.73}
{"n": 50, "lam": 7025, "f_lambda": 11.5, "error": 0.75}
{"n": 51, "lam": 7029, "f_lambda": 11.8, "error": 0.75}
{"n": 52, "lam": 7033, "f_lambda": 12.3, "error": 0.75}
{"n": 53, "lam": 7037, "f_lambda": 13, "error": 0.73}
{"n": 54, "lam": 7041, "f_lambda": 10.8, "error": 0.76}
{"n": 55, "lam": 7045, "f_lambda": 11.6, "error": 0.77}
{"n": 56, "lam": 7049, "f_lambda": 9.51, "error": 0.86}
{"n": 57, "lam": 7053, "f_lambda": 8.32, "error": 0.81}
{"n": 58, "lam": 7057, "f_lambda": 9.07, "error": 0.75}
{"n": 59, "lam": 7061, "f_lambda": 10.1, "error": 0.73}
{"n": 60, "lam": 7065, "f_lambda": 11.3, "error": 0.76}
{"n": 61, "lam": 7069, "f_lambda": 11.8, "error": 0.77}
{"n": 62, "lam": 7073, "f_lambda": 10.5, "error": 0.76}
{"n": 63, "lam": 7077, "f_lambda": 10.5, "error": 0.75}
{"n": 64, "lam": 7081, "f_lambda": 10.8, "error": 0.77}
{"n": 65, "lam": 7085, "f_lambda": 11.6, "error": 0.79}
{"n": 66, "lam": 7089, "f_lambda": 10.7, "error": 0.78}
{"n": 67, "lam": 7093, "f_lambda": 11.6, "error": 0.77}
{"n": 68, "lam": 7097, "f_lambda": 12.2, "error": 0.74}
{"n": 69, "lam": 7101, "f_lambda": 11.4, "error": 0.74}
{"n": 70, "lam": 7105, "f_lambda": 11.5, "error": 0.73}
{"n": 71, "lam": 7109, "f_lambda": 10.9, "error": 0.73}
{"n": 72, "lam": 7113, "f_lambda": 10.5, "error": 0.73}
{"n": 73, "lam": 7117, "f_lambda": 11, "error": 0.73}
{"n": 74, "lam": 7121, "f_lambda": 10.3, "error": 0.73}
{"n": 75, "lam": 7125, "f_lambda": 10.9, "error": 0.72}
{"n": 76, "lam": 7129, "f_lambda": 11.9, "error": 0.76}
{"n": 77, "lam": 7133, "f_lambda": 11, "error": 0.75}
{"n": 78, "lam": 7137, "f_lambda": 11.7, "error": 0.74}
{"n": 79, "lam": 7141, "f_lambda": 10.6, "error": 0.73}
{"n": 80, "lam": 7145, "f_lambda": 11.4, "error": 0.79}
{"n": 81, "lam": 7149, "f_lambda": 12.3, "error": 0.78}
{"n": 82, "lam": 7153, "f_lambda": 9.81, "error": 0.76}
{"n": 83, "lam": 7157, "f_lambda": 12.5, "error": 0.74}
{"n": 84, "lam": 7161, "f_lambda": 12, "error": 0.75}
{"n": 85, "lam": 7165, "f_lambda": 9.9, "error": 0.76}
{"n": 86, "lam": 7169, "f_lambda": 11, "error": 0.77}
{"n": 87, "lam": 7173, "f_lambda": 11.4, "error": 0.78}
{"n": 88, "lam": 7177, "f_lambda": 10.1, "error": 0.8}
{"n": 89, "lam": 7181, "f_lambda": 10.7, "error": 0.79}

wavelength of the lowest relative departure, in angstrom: 6989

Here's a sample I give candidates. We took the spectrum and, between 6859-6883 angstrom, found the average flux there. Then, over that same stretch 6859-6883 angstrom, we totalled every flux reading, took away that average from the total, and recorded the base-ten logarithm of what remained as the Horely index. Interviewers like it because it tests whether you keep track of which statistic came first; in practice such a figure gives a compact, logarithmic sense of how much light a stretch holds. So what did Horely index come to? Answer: 1.74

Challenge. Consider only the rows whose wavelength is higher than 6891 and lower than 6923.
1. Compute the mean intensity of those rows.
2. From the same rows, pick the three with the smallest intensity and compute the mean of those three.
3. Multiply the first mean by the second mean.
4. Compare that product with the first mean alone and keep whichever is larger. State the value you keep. 112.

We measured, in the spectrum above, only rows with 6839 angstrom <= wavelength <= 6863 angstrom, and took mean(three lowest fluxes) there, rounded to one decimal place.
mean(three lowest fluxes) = 10.4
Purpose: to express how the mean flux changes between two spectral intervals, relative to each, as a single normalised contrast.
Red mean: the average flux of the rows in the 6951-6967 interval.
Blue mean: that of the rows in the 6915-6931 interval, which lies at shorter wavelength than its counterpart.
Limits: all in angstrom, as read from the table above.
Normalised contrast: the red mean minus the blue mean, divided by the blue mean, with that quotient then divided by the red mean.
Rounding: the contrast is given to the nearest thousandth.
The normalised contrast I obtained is 0.008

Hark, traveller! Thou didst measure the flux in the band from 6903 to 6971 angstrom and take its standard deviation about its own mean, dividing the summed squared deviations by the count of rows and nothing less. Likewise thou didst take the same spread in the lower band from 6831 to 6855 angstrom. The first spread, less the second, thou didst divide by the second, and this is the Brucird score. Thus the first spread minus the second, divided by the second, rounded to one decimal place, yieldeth 0.0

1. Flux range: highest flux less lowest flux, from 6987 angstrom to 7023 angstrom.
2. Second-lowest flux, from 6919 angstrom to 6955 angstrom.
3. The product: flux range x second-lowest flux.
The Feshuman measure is 26.4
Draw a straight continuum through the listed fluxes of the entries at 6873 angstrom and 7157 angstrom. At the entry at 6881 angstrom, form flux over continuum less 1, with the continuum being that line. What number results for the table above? -0.14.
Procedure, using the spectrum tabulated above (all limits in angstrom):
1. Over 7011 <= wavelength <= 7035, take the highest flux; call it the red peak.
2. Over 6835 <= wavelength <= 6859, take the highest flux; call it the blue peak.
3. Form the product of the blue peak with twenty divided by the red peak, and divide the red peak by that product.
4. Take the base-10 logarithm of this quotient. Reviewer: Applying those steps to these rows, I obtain -0.20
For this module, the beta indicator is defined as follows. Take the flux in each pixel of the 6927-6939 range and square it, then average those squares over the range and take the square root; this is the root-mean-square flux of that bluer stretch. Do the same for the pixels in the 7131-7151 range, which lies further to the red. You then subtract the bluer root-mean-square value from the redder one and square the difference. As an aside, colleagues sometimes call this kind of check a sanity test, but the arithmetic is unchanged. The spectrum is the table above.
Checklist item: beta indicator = 0.38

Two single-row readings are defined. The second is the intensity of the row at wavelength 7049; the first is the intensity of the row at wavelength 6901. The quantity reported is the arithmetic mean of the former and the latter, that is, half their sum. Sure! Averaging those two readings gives 10.0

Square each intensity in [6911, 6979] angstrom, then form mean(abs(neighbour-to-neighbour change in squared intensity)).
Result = 10.6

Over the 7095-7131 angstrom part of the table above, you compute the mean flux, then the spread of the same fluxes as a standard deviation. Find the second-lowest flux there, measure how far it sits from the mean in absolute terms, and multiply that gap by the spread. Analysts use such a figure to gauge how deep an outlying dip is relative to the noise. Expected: 0.4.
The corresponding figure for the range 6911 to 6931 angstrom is 0.4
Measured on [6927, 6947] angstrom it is 0.2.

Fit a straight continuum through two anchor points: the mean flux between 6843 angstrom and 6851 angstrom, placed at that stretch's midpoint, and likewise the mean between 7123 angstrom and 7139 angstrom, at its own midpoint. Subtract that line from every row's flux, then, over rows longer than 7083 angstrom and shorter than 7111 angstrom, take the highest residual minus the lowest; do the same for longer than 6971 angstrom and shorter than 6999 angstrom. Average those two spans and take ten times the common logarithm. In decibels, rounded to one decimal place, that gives 2.8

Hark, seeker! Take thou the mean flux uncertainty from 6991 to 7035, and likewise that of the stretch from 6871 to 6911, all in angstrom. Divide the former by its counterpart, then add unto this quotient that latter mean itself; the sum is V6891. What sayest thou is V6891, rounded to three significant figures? 1.77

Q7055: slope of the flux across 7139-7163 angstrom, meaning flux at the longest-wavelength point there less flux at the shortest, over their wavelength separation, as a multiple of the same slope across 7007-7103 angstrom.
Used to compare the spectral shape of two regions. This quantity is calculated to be 5.4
